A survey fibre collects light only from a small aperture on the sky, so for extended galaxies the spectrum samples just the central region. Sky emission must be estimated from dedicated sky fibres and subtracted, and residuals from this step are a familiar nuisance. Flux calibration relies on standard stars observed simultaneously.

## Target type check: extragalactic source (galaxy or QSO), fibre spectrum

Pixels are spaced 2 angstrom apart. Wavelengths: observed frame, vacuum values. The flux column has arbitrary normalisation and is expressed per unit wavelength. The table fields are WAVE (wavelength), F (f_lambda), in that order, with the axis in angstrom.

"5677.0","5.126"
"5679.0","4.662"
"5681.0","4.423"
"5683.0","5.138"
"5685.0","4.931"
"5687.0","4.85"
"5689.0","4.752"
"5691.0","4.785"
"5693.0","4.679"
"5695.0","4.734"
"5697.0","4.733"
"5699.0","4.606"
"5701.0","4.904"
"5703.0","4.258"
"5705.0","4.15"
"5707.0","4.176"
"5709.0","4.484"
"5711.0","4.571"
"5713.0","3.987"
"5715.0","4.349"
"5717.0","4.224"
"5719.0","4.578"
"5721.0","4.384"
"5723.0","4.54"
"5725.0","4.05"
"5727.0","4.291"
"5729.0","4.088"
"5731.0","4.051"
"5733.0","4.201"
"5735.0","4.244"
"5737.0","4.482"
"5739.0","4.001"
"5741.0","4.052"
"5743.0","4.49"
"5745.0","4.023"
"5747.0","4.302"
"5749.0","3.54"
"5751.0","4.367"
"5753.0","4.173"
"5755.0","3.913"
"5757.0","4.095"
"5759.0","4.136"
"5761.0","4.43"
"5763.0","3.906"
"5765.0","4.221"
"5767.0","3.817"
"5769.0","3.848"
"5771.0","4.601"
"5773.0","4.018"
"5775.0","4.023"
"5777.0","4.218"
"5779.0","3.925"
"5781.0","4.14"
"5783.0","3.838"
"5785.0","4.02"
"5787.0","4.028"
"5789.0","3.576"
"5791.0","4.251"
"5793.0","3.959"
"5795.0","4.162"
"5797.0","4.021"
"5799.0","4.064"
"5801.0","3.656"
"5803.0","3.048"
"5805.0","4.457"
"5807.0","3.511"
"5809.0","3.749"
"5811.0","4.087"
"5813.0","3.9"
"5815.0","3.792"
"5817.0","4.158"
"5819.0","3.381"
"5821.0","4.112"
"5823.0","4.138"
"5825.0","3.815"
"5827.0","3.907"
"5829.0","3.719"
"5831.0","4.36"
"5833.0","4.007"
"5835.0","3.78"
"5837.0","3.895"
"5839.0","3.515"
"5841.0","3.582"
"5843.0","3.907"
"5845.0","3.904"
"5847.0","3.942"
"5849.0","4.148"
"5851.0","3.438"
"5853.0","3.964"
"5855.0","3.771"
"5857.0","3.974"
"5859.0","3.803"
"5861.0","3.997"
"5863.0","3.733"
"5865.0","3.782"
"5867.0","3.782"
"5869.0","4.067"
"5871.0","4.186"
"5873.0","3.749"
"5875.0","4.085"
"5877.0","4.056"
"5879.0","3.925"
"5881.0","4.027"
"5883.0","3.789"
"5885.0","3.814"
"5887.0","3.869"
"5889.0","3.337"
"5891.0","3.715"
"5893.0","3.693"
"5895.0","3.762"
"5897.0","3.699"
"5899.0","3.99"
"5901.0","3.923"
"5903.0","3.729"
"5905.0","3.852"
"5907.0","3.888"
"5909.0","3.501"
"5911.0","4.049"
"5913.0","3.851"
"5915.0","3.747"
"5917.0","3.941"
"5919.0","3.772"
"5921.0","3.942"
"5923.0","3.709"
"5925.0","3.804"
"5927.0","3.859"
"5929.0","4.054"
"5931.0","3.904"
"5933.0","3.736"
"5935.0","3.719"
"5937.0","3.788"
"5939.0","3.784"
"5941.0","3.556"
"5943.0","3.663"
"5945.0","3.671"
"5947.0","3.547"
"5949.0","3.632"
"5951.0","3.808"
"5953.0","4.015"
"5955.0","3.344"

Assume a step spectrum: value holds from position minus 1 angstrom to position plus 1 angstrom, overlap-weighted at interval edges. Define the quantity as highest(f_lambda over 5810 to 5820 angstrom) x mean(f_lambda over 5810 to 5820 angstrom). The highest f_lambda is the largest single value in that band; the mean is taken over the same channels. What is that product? 16.06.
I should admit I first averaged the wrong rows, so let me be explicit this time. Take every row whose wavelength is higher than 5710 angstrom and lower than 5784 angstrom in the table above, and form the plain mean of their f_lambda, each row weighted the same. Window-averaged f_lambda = 4.17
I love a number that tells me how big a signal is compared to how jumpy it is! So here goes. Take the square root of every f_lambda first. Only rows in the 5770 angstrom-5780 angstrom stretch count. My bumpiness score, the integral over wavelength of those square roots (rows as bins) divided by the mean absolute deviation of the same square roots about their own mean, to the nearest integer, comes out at 415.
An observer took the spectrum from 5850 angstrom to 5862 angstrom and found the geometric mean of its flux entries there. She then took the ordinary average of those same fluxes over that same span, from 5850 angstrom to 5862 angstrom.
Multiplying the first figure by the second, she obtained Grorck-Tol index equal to 14.6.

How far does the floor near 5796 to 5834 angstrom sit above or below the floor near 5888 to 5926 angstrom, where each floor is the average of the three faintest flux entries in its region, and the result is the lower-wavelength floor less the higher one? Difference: -0.20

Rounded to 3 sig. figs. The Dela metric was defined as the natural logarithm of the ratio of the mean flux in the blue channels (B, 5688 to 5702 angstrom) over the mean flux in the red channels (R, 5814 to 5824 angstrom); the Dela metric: 0.191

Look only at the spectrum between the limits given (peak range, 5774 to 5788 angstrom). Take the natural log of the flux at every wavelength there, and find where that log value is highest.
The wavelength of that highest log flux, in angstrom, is 5777.0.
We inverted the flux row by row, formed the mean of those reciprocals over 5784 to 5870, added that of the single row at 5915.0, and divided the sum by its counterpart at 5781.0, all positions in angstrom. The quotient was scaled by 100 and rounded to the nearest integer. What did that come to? 218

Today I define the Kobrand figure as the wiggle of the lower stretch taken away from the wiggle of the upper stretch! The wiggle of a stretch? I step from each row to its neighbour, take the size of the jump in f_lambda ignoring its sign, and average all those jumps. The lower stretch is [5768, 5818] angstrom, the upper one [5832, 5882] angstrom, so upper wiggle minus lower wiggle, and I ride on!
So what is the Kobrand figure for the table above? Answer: -0.160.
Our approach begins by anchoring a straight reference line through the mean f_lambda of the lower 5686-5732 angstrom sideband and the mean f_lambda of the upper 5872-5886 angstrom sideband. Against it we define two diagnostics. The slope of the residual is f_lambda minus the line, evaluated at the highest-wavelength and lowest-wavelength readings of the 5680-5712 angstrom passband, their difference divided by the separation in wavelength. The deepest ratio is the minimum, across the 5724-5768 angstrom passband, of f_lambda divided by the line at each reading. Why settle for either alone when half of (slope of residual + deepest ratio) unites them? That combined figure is 0.41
